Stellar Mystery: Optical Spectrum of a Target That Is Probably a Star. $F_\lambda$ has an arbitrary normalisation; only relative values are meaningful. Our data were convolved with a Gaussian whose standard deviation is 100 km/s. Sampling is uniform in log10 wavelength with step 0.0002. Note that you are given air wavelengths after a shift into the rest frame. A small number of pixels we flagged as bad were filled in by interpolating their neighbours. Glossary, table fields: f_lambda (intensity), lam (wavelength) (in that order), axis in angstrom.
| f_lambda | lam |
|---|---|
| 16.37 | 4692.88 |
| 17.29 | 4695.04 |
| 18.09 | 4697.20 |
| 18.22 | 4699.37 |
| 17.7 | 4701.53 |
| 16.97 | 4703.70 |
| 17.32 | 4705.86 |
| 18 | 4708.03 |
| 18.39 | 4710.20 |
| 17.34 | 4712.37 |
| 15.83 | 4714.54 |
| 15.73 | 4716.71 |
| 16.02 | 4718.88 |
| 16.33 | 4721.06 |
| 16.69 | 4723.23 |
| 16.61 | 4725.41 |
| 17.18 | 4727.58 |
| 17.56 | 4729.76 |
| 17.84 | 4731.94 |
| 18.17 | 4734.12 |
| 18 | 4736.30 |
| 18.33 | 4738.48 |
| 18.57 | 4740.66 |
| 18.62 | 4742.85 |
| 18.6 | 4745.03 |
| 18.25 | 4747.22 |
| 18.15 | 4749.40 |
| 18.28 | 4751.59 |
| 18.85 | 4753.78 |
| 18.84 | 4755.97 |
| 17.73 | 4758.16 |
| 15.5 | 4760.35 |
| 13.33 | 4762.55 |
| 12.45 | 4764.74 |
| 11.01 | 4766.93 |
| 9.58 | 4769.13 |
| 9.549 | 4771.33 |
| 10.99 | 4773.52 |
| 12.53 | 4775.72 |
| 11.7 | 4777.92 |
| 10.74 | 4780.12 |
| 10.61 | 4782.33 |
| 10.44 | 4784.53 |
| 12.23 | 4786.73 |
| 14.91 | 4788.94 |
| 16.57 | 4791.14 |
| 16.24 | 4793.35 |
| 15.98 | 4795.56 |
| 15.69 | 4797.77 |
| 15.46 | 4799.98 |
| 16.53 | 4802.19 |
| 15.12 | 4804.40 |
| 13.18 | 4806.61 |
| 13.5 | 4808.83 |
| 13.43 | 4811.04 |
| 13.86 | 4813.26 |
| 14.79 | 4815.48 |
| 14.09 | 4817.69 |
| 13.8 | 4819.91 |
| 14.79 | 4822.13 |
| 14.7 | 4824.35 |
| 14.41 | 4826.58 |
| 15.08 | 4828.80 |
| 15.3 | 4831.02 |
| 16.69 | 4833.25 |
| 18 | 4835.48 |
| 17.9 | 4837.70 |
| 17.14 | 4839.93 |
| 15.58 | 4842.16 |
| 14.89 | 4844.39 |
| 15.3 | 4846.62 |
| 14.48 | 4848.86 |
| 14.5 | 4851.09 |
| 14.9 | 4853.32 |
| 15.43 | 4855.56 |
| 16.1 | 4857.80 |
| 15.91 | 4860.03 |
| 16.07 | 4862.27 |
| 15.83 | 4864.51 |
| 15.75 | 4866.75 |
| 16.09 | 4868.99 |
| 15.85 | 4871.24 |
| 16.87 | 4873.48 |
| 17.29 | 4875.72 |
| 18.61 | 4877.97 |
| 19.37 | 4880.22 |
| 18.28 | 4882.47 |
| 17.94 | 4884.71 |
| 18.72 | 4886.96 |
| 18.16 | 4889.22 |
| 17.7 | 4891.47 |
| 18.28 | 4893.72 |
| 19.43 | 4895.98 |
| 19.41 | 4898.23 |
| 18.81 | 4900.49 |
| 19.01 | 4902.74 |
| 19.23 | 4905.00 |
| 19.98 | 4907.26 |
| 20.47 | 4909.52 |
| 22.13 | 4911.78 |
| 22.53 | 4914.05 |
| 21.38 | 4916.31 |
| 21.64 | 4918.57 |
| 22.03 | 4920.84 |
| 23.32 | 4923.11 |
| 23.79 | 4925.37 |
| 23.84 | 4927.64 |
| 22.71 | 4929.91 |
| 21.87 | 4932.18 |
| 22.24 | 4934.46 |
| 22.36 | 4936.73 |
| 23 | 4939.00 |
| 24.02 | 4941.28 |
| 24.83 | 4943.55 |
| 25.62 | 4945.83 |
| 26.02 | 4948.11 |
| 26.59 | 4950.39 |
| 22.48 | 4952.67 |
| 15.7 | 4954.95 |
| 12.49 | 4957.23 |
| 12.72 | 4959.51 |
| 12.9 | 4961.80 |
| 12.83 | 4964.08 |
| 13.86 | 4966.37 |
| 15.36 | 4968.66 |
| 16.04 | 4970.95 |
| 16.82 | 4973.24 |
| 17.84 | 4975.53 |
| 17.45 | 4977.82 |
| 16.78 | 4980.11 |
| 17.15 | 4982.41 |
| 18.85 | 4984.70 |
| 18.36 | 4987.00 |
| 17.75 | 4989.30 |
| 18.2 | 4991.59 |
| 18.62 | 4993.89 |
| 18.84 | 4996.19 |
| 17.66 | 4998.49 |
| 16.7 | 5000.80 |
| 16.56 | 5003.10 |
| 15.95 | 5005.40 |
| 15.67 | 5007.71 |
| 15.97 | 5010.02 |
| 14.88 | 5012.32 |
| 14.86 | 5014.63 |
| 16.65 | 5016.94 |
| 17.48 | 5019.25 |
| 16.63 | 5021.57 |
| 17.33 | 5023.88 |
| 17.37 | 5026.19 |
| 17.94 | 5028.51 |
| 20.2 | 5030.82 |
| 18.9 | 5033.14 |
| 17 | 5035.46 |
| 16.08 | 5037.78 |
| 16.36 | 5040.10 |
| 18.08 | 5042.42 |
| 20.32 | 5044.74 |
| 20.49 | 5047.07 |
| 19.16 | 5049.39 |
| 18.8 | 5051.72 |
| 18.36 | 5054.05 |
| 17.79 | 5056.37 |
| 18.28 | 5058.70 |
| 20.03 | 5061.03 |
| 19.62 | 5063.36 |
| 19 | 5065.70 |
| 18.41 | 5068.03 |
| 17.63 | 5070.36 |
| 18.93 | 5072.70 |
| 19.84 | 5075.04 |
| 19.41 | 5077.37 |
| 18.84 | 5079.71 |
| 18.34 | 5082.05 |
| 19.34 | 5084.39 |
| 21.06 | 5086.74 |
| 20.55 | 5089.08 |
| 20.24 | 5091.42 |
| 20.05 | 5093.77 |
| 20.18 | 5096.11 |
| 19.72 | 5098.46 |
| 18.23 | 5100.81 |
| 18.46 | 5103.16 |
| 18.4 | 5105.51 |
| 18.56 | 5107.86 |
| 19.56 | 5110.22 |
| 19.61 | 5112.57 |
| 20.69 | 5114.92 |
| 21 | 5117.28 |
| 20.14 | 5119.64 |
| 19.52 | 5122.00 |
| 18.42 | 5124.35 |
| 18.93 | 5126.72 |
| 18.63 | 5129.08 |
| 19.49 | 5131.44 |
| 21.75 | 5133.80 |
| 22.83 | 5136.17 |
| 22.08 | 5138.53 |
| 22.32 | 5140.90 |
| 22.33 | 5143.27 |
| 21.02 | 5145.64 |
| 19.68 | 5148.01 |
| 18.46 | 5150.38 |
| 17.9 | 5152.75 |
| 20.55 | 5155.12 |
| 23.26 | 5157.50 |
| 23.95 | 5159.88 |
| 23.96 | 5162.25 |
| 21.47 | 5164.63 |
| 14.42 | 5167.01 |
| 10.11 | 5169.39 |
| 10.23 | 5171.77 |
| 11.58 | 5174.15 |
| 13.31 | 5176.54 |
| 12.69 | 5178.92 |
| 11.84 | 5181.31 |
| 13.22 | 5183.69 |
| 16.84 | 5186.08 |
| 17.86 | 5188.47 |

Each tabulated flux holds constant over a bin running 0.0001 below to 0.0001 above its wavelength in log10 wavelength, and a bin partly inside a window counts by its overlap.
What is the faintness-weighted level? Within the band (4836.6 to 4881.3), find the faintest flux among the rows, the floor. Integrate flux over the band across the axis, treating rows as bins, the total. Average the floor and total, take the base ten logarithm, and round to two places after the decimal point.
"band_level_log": 2.57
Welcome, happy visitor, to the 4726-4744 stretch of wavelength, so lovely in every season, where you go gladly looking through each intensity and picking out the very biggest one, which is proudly 18.62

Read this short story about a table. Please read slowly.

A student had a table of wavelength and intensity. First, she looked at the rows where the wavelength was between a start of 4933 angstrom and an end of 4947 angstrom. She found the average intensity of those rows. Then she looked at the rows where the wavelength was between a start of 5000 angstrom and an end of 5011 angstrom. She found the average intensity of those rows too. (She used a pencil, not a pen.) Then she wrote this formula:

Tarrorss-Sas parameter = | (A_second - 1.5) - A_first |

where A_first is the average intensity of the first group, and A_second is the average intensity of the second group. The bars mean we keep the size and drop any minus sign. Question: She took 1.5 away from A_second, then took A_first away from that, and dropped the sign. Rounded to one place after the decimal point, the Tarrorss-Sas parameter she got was 9.0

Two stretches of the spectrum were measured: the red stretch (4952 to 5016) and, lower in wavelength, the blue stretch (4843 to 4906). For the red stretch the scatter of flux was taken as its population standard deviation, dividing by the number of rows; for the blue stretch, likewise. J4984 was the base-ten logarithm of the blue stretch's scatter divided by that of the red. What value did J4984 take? -0.13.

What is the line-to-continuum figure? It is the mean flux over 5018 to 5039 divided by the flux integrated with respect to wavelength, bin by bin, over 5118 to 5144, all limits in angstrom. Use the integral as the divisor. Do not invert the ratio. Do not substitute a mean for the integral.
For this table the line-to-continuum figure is 0.033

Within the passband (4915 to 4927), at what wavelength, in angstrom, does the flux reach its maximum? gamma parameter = 4925.37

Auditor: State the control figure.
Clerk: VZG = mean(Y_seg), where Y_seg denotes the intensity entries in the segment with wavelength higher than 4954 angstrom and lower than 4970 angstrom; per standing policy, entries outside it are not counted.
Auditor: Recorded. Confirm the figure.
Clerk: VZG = 14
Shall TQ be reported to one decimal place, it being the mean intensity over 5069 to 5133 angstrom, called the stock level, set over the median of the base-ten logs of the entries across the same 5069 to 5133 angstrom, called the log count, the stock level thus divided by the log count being 15.0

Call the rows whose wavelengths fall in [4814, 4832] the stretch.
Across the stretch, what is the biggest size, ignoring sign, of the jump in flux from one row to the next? 1.0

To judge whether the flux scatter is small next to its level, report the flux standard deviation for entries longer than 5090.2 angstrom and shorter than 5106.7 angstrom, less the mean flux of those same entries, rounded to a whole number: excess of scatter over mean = -18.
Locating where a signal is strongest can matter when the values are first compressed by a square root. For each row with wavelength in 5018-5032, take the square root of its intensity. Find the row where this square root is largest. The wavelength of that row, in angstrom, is 5030.82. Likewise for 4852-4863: 4857.80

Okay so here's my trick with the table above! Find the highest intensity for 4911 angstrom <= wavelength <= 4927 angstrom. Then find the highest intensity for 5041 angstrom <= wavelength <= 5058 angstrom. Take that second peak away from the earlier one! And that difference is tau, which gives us 3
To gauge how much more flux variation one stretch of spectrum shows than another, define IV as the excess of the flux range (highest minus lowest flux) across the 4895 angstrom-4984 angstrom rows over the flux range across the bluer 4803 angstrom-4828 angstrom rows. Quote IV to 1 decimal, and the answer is 12.2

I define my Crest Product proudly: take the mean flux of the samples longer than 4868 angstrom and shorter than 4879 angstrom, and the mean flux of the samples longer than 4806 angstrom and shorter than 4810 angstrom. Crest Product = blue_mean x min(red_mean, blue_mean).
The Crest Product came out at 178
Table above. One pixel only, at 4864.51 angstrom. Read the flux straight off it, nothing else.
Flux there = 15.83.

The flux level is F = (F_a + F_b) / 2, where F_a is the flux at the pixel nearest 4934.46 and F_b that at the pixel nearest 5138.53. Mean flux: 22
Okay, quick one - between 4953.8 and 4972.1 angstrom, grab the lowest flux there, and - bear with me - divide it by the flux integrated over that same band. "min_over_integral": 0.0488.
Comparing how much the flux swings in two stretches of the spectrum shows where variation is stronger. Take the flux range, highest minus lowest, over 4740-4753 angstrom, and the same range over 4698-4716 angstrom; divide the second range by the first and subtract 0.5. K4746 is 4.9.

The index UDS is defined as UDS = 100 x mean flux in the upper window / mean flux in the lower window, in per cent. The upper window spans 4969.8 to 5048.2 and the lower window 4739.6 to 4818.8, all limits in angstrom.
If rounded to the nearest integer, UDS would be 119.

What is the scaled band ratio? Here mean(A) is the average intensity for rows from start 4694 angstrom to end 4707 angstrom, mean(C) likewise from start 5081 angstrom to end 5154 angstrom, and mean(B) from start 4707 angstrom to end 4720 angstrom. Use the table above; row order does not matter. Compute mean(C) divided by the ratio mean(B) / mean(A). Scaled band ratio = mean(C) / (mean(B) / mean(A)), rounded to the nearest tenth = 20.8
